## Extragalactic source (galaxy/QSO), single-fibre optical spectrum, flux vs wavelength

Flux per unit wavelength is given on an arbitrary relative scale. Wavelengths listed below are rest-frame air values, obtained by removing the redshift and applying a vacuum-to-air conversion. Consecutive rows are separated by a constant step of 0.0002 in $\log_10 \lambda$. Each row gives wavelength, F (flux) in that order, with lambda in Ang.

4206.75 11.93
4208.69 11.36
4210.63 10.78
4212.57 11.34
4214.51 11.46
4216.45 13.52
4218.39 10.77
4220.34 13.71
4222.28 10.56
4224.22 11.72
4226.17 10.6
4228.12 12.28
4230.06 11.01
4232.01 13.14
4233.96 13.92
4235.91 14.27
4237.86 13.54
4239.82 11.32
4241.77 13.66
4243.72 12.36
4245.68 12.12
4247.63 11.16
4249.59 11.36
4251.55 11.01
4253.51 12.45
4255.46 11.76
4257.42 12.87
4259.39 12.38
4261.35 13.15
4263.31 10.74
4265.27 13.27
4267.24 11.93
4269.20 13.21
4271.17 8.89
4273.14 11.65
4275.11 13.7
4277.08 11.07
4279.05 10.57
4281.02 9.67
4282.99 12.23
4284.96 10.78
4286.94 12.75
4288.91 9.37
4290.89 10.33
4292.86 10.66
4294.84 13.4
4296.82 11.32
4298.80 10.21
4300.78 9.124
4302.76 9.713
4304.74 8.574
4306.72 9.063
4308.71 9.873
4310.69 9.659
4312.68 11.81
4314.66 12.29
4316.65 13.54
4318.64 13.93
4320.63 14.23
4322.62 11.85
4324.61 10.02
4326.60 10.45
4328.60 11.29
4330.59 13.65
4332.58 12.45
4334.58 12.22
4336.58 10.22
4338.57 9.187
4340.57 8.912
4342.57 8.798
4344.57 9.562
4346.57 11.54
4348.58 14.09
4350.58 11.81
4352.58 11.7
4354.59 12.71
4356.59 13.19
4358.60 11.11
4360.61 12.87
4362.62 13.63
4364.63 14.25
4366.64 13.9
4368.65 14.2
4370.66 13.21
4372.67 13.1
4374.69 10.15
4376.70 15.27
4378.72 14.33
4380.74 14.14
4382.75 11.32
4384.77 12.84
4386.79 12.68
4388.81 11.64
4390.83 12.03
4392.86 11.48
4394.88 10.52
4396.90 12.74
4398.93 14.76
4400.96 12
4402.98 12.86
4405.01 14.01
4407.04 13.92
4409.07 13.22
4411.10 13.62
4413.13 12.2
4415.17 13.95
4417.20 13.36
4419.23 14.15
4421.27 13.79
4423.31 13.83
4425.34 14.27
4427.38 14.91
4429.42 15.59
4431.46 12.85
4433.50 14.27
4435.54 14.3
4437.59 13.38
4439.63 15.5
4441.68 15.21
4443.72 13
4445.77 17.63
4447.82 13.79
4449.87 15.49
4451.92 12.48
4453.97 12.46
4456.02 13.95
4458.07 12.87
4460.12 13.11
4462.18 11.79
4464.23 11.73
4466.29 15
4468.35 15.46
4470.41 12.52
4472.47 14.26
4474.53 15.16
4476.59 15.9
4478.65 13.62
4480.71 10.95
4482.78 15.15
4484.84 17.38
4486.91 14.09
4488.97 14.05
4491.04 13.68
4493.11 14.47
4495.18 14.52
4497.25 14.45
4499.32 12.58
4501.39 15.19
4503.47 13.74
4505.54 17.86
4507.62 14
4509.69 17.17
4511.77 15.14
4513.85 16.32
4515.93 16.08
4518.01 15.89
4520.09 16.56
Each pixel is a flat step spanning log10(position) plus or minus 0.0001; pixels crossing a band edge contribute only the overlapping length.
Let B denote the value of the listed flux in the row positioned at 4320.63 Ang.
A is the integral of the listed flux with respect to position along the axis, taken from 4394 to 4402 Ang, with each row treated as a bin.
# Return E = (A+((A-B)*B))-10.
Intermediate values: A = 100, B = 14.23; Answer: 1316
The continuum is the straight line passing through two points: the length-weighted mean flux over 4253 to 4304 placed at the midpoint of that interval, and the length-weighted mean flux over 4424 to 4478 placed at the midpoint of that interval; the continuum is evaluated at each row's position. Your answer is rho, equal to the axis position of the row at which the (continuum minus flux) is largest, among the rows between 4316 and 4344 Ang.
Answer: 4342.57 Ang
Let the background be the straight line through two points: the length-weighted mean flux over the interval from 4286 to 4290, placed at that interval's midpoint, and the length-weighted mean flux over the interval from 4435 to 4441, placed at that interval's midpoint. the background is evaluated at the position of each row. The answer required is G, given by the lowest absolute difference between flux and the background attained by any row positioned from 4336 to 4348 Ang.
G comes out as 0.8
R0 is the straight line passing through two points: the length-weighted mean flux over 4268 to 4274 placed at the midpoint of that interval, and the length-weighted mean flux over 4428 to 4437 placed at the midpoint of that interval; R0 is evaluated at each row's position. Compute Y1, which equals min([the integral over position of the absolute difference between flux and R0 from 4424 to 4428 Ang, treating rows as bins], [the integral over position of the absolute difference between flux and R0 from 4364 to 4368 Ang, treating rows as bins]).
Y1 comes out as 2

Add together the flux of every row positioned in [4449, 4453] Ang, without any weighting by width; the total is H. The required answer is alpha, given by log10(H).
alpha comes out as 1.45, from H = 28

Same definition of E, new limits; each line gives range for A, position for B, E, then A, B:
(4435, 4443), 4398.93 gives 1607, 116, 14.76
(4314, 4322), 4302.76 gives 1049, 108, 9.713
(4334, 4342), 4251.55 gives 825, 80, 11.01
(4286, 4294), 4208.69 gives 931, 87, 11.36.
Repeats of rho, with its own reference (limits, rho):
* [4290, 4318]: 4304.74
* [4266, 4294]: 4271.17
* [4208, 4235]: 4226.17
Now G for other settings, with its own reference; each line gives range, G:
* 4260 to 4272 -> 0.3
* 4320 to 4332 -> 0.0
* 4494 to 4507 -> 0.7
